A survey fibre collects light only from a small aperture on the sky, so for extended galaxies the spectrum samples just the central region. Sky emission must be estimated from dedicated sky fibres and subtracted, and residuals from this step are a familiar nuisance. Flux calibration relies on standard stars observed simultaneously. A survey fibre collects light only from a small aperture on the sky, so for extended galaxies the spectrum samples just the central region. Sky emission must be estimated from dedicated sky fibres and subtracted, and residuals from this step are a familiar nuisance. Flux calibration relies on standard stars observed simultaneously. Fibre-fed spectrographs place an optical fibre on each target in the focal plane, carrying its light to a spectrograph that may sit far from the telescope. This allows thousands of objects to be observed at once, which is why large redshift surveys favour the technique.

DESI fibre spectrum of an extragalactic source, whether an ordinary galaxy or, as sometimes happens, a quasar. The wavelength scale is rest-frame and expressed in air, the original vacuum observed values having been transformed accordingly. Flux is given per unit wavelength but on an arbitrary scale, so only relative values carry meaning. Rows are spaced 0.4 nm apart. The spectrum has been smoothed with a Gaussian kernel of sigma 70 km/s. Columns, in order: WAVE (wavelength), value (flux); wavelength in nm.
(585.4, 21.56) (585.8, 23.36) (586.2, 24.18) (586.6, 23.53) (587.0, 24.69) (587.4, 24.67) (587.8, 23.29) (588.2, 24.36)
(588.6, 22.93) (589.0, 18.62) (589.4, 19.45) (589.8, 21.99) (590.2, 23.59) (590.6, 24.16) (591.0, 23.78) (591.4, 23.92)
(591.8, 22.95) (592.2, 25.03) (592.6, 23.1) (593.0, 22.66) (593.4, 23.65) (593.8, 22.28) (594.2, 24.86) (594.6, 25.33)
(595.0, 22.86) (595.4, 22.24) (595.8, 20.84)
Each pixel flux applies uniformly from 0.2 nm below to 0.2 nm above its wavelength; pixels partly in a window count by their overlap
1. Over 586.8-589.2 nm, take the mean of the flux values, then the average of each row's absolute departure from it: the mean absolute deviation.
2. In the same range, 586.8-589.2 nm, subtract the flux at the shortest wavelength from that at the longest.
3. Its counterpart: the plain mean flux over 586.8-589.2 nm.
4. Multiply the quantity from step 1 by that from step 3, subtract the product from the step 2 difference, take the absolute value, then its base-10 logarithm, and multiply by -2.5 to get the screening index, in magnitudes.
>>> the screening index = -4.1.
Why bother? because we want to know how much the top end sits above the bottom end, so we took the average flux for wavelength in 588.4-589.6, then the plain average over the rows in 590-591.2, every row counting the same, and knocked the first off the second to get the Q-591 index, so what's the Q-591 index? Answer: 3.51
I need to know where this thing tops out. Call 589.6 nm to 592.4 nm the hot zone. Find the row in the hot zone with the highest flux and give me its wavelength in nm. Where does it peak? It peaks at 592.2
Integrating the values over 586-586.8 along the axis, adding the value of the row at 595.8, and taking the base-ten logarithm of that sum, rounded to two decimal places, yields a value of 1.60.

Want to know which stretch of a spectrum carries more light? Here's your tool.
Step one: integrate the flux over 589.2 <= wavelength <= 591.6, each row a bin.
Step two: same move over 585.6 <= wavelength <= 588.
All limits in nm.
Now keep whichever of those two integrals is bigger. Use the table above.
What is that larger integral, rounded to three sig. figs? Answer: 57.5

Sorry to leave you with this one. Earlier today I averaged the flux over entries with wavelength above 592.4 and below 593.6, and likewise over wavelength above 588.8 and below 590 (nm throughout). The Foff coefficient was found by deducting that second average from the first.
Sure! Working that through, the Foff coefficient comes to 3.12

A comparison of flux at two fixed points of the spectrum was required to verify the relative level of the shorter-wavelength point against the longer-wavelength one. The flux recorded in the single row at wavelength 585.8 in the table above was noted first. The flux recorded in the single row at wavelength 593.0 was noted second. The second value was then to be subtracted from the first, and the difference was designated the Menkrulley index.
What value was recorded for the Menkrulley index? 0.7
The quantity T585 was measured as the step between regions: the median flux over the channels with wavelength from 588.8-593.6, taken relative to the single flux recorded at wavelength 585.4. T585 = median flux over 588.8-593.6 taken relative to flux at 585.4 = 1.8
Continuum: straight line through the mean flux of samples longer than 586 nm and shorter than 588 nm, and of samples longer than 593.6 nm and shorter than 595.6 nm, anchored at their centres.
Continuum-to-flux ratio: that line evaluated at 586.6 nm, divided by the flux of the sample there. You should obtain 1.02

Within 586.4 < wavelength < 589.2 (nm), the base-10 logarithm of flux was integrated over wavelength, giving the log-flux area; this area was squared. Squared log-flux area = 15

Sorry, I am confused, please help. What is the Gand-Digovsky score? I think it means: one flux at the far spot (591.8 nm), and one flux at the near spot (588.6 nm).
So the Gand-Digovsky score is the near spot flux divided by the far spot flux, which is 1.00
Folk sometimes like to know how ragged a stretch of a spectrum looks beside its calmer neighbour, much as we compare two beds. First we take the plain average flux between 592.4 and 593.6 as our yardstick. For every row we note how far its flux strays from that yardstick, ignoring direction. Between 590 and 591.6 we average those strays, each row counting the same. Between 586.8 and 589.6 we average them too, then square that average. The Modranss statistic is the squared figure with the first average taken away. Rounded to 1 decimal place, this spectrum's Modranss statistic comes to 2.7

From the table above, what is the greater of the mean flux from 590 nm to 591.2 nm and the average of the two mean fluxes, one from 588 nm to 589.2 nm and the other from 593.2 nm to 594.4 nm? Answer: 23.84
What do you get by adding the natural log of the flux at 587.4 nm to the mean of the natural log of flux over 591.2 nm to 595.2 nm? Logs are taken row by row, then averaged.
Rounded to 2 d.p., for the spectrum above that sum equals 6.37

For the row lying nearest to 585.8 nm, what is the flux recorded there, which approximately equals 23.36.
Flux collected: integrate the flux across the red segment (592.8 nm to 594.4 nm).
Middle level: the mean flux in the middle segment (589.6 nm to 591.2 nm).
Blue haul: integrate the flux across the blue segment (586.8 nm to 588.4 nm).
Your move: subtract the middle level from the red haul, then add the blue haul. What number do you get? 53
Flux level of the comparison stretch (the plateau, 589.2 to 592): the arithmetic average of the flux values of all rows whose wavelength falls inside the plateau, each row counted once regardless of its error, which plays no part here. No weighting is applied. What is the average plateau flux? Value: 22.8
